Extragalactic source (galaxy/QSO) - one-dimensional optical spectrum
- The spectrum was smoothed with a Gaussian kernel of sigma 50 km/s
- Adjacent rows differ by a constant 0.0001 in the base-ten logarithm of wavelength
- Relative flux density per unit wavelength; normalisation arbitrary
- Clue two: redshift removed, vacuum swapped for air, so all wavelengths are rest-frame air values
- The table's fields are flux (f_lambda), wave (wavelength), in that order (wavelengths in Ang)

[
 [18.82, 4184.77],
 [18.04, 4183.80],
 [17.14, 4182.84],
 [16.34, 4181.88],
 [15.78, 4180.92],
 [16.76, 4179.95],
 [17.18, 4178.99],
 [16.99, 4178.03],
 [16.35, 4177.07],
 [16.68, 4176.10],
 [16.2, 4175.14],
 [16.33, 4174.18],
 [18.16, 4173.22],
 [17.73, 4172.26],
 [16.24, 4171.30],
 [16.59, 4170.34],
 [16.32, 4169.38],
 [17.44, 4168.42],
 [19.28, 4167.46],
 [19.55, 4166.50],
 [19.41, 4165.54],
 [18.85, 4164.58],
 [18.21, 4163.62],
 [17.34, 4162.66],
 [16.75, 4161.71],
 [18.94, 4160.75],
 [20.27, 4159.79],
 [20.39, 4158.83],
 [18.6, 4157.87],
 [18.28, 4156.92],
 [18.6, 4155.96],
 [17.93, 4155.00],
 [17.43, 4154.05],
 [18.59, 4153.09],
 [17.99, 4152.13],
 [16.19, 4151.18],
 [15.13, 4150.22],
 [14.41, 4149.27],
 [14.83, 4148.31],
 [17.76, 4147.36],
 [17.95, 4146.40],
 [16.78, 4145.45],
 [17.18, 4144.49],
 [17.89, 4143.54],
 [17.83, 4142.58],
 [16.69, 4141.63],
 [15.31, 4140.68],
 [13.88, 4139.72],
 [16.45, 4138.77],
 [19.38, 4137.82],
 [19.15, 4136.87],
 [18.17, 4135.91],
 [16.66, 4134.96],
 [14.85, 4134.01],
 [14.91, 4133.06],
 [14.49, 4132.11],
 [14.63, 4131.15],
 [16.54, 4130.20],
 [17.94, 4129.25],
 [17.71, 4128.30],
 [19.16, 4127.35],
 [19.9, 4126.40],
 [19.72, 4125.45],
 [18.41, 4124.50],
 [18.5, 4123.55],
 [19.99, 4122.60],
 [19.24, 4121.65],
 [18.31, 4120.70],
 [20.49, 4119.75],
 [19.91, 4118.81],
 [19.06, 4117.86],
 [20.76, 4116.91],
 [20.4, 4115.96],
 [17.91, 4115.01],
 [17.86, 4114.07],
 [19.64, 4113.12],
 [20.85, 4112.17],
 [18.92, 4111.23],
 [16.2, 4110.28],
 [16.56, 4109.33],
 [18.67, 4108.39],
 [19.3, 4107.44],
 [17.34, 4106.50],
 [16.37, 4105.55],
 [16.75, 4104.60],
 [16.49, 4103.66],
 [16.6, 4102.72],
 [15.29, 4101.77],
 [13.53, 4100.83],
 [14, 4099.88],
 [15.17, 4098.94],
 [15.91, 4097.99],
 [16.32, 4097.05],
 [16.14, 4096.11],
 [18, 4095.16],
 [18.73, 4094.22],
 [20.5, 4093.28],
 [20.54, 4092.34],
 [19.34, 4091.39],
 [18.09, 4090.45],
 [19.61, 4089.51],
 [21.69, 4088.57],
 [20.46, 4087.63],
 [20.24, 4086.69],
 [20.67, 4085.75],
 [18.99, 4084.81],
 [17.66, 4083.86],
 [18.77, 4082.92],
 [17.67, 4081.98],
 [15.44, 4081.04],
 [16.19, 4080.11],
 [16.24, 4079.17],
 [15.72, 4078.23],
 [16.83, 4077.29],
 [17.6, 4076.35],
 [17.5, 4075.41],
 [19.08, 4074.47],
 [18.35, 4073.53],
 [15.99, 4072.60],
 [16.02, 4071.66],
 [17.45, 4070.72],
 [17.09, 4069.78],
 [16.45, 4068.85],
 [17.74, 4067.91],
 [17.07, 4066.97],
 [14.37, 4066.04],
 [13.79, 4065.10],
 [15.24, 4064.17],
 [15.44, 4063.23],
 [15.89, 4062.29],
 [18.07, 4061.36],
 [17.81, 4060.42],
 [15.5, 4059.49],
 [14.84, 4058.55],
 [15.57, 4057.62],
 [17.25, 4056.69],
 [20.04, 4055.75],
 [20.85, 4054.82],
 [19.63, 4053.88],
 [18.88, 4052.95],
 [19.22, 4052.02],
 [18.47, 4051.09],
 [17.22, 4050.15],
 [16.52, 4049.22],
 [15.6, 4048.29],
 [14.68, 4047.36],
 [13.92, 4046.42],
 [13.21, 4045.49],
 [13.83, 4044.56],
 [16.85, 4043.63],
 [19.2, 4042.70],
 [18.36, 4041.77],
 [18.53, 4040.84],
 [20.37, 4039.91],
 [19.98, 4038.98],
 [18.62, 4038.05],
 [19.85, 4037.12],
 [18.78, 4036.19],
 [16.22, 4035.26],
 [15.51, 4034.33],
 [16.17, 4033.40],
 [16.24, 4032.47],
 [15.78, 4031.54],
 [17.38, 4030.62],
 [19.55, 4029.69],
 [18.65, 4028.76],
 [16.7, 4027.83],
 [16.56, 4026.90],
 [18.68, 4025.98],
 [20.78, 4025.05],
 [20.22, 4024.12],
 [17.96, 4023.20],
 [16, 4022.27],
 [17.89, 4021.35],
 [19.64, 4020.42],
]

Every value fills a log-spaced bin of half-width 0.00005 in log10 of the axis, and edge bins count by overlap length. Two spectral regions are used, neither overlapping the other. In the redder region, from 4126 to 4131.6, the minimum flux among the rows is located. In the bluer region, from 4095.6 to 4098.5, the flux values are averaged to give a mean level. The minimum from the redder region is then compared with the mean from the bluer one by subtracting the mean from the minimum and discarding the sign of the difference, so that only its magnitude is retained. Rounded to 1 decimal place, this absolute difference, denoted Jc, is 1.5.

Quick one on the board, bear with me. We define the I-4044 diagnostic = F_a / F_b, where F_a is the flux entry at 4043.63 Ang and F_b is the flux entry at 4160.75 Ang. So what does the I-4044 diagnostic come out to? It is 0.89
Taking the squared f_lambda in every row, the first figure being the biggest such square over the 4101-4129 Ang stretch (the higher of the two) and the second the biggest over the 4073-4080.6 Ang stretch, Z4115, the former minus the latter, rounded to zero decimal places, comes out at 71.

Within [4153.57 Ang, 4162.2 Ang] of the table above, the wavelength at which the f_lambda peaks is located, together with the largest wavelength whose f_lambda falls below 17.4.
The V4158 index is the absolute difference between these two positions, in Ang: 2.9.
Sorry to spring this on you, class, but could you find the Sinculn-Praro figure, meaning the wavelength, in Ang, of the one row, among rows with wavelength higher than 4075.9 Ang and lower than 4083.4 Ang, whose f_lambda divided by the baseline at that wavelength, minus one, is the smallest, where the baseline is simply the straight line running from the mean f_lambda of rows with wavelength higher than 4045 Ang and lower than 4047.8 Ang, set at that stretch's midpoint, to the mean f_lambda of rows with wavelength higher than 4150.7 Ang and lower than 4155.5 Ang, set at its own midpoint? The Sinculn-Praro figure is 4081.04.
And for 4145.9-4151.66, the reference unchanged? 4149.27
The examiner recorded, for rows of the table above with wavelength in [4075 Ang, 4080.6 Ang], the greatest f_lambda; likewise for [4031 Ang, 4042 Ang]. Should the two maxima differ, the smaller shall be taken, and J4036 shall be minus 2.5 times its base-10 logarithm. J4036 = -3.114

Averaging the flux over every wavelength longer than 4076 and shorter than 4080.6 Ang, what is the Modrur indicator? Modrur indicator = 16.5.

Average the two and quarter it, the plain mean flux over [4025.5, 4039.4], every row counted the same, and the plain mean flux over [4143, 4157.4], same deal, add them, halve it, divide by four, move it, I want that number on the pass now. 4.35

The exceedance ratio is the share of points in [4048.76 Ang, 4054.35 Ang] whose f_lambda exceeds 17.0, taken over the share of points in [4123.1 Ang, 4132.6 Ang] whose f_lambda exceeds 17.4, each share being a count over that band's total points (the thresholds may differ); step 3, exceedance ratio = 1.2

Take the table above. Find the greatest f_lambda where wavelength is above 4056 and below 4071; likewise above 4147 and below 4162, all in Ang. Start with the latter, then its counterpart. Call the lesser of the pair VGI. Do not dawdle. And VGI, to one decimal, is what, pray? 18.1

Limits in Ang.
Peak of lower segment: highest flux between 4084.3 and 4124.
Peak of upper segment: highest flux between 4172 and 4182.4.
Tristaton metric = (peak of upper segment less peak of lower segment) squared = 12.5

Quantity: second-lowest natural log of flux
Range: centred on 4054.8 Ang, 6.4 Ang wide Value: 2.85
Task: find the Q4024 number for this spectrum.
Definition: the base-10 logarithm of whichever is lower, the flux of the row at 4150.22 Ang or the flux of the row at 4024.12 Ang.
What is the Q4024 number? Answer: 1.18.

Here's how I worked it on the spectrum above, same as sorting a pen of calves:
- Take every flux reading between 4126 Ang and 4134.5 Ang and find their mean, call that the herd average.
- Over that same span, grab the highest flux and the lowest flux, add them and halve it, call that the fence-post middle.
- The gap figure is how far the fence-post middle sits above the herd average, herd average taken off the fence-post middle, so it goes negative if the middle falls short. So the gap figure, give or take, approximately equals 0.5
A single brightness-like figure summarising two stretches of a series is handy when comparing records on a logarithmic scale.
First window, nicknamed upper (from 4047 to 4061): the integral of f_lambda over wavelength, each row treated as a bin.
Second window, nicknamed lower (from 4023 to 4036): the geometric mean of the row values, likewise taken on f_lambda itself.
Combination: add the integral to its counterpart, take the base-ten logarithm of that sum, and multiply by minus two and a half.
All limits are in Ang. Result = -6.05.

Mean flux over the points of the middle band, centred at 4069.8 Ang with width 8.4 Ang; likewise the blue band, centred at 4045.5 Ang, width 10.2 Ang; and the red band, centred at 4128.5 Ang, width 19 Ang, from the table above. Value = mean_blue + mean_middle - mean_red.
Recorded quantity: 15.0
